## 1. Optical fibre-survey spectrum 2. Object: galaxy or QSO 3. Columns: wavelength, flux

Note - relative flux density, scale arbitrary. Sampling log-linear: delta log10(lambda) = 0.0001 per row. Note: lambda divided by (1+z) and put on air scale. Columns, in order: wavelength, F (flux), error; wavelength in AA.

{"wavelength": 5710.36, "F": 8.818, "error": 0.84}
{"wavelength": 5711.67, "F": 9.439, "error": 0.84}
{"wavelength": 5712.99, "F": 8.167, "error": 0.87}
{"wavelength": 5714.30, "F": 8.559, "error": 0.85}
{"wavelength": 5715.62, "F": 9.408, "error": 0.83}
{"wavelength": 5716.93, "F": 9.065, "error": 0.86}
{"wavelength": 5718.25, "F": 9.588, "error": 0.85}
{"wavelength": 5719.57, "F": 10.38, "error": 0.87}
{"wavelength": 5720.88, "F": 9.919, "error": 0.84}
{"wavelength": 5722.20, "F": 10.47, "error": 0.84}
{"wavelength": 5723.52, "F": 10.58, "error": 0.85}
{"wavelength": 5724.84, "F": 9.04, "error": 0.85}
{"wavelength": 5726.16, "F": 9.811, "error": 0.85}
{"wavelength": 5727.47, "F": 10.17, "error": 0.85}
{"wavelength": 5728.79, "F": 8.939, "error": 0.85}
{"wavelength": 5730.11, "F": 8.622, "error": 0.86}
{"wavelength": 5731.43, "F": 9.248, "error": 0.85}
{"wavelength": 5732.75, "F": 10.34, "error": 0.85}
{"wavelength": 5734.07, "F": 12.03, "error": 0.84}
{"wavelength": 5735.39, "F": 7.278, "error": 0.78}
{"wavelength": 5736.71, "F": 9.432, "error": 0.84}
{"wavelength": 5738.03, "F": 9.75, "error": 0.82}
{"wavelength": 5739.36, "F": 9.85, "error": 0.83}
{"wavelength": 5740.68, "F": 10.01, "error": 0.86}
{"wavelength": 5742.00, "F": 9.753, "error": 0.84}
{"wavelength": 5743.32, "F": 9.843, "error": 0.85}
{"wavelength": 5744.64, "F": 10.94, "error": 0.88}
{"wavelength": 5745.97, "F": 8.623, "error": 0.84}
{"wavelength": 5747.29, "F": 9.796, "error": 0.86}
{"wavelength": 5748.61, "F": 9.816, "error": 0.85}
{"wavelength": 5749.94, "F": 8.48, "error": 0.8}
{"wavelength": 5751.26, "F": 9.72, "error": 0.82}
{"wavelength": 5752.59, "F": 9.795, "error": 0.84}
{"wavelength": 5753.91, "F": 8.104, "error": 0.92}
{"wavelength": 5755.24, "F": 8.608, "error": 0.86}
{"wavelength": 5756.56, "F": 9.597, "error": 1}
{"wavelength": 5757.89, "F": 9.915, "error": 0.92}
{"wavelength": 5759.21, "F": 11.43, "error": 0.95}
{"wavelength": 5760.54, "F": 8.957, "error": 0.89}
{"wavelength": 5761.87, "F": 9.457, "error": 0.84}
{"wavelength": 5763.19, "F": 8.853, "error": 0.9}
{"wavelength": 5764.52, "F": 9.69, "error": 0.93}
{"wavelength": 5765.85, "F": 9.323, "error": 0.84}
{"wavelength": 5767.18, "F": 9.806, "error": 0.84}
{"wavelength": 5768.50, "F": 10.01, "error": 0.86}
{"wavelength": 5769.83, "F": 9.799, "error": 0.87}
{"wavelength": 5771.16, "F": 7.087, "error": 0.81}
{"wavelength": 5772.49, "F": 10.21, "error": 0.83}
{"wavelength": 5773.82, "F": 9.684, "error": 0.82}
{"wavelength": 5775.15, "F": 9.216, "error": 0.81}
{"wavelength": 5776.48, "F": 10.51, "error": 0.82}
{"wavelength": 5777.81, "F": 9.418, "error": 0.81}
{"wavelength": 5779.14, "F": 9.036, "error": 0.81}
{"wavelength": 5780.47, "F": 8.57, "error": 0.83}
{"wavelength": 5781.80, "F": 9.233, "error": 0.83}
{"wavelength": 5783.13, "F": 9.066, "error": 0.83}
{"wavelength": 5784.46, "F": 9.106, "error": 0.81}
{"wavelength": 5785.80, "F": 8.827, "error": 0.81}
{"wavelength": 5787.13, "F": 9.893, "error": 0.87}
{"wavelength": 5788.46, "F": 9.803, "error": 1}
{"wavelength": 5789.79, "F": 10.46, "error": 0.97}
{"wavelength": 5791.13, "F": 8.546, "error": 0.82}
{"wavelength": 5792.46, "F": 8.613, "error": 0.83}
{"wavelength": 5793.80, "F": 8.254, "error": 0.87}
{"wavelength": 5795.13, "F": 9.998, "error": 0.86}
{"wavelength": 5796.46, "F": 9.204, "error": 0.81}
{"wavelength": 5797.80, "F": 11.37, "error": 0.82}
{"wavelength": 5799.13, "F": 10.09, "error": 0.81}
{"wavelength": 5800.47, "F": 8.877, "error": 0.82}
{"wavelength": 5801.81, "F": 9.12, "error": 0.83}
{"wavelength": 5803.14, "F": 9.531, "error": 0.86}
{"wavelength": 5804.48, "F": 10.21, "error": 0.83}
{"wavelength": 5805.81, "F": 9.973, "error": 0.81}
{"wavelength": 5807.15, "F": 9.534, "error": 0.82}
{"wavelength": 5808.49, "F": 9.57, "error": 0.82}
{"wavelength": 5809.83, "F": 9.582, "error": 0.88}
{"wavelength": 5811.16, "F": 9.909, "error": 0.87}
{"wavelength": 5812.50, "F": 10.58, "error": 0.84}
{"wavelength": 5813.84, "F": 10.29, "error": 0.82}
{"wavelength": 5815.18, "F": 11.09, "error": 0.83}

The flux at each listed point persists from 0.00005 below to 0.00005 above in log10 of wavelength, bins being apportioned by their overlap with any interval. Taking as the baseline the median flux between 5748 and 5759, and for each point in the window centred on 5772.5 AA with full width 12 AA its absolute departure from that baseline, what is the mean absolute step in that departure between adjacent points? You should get 0.9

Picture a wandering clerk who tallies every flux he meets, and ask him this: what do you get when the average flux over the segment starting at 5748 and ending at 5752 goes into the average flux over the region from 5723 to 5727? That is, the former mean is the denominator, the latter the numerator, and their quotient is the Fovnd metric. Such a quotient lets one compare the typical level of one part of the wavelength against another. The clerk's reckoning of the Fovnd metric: 1.05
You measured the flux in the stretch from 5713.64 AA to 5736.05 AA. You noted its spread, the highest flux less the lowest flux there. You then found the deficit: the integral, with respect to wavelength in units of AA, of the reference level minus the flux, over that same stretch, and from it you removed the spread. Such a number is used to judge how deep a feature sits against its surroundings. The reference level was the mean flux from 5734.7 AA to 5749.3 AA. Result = -6.1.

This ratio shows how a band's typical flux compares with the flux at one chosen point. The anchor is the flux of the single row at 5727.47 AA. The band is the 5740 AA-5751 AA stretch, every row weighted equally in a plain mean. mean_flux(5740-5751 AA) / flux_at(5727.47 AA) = 0.950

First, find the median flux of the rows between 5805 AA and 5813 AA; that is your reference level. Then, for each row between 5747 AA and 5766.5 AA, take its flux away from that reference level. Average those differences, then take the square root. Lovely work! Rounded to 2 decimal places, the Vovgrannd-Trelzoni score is 0.56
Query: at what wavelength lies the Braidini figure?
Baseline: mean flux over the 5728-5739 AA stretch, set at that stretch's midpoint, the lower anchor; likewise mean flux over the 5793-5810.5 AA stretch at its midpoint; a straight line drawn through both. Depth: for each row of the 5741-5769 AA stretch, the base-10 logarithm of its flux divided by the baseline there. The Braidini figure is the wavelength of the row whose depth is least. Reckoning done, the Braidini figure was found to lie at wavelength 5753.91 AA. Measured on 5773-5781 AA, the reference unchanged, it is 5780.47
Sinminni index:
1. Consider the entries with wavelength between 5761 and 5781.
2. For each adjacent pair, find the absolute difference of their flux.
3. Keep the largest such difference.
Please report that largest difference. 3.1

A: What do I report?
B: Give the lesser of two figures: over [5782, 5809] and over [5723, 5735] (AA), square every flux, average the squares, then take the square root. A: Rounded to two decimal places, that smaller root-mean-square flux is 9.53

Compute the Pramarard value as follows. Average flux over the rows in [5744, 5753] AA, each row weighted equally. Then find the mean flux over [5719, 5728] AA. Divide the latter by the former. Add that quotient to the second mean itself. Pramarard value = 11.1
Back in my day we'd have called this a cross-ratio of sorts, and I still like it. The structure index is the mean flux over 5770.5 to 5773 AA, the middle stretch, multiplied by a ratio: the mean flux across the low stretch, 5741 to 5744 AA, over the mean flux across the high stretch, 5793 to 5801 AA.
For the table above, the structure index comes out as 8.8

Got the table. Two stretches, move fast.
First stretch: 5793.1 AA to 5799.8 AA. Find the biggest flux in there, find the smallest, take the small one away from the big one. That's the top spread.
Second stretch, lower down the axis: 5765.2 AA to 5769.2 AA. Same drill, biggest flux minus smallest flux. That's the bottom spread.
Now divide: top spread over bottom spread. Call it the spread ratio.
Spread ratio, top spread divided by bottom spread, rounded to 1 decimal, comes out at 4.5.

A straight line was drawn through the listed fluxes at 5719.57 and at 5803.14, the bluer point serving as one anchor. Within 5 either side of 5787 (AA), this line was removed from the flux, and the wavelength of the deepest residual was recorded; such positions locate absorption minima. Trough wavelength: 5791.13 AA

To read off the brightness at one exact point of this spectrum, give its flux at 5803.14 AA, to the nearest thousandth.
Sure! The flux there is 9.531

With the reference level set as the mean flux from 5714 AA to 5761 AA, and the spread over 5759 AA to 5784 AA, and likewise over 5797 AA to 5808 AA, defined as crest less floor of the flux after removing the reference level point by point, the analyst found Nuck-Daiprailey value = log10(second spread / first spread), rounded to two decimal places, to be -0.24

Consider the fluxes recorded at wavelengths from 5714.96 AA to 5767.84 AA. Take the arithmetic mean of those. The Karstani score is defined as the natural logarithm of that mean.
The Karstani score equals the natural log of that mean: 2.26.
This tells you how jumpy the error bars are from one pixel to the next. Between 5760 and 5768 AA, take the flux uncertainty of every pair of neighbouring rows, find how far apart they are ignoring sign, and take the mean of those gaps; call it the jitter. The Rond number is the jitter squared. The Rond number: 0.0021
